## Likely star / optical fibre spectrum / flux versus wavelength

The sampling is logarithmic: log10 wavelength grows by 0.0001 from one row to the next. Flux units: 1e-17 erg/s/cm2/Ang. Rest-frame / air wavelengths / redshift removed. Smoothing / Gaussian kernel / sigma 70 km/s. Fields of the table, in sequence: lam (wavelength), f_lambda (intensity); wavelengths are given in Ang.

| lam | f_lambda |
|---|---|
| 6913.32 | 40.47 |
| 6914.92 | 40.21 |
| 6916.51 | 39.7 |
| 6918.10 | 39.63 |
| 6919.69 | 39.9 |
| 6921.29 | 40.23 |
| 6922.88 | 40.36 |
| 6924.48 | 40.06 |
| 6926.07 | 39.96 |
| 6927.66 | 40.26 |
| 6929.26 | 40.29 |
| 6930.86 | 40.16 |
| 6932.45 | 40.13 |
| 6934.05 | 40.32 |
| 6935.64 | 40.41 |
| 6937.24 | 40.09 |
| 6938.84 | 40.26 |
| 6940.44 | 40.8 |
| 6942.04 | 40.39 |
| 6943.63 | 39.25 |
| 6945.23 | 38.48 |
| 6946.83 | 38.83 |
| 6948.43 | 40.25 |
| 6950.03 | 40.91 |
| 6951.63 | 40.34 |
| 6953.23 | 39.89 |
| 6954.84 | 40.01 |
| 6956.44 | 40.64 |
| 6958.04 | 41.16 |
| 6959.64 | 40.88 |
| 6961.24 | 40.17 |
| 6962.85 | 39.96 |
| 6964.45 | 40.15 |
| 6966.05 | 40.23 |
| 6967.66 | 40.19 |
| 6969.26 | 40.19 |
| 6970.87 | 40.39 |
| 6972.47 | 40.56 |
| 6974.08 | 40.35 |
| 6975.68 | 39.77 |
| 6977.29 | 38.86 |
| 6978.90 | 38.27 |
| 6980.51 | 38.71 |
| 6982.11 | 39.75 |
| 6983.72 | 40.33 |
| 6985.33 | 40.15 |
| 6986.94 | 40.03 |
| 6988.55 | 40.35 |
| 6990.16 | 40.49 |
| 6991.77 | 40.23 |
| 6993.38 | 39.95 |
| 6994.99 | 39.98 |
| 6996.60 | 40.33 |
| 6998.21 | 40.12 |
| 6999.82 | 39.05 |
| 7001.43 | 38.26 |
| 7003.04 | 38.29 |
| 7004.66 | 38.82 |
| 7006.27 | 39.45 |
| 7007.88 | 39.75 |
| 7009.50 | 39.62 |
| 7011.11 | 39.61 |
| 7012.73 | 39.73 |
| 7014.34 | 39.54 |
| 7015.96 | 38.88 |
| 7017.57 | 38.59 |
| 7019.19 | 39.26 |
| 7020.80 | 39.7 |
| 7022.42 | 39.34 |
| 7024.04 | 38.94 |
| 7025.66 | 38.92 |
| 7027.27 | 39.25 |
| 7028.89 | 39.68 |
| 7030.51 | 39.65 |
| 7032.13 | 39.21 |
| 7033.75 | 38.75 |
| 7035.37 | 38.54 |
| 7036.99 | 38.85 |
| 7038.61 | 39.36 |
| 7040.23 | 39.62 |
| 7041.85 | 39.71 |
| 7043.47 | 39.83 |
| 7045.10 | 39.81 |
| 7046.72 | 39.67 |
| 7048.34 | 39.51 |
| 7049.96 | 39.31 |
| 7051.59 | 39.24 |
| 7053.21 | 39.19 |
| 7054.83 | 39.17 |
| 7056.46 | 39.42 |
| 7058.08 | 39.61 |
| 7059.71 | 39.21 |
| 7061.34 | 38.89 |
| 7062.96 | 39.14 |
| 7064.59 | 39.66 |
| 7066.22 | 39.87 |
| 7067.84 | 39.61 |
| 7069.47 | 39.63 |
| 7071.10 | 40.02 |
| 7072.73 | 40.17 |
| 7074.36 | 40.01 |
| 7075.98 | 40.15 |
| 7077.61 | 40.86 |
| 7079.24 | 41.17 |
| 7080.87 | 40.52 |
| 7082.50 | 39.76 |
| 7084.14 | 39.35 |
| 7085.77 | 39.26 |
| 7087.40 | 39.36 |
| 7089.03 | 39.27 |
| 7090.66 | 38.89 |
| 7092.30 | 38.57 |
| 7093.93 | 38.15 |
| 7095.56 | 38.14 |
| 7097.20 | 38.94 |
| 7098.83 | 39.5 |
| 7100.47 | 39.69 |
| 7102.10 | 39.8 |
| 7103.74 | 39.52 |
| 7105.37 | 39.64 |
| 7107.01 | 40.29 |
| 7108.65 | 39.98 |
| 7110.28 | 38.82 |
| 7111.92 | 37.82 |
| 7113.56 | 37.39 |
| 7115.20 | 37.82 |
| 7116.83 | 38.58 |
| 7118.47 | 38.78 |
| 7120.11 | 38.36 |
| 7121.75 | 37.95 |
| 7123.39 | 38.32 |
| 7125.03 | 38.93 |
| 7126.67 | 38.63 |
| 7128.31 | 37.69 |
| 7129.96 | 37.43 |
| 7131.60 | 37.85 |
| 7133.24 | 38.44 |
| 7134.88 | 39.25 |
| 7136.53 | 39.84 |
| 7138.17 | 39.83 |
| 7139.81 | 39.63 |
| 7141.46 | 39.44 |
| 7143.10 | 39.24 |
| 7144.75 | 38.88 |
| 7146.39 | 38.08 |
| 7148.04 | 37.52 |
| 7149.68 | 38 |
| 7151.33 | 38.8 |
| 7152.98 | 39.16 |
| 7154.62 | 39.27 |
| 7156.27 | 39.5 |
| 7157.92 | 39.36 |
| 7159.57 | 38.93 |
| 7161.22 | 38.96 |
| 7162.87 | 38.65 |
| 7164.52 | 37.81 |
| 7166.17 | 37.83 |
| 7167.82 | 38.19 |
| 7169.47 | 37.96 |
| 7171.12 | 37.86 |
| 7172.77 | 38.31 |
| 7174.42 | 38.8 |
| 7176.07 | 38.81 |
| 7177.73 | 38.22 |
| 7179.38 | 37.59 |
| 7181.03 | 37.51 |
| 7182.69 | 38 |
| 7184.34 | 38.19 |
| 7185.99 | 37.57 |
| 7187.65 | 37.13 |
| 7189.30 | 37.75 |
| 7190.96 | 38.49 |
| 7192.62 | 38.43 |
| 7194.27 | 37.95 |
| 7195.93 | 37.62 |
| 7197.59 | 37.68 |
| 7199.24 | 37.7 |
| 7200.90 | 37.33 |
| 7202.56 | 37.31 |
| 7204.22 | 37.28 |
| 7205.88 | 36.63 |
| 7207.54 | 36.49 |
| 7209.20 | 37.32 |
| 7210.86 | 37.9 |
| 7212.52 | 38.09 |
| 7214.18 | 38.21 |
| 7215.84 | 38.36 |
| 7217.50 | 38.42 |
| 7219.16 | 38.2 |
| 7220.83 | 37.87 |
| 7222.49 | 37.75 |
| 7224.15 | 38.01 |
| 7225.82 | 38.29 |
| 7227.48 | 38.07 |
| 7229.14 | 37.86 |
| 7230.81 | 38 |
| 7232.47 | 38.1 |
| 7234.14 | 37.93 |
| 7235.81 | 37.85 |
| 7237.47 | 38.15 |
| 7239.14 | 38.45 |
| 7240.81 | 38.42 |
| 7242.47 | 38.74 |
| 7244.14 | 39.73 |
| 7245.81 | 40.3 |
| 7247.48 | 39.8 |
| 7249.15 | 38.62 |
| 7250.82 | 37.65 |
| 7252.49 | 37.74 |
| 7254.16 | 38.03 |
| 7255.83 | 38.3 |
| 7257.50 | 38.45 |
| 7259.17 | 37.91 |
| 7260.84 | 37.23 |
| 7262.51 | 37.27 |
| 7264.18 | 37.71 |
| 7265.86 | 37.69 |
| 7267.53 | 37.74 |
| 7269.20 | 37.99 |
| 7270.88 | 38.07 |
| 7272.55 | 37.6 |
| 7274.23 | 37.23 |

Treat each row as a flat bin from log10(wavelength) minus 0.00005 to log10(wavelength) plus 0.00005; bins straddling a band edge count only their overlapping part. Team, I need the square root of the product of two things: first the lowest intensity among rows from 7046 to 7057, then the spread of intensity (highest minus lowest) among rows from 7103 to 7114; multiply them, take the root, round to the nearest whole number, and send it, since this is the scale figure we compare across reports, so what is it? 11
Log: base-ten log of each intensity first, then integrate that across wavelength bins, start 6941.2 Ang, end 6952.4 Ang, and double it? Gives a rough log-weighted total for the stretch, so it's 35.8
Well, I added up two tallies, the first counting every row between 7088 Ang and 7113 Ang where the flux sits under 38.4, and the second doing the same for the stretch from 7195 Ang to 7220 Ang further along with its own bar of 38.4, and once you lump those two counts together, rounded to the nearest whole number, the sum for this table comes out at 17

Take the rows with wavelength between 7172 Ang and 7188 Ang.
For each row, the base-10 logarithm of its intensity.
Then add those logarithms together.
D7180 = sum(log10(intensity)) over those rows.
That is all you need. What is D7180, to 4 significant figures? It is 15.80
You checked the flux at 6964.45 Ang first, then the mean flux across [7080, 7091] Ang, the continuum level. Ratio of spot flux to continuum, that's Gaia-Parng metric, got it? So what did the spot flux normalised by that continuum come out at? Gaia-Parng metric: 1.02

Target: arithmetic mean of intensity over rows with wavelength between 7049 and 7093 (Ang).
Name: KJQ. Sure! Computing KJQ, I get 39.6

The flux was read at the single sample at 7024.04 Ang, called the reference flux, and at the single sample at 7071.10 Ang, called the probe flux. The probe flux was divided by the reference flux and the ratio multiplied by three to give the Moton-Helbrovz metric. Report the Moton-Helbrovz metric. 3.08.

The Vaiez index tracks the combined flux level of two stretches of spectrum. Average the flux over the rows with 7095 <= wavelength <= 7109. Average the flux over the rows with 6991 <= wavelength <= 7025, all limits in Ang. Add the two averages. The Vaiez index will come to 78.9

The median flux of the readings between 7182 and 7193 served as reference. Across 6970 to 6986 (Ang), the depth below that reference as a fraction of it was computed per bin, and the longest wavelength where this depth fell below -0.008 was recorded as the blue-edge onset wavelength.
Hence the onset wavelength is 6985.33 Ang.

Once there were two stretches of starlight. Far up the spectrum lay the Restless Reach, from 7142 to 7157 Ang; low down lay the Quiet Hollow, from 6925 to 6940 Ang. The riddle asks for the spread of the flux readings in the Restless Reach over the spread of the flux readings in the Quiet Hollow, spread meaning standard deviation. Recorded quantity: 5.0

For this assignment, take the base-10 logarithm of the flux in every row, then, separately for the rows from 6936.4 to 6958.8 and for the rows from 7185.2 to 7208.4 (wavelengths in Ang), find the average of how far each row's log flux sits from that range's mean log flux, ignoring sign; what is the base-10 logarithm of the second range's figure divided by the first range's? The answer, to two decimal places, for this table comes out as -0.10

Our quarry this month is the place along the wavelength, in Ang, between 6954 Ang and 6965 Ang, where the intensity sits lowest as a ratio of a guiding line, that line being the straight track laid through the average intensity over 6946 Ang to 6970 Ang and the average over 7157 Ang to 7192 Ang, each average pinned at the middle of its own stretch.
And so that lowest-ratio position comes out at 6954.84 Ang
